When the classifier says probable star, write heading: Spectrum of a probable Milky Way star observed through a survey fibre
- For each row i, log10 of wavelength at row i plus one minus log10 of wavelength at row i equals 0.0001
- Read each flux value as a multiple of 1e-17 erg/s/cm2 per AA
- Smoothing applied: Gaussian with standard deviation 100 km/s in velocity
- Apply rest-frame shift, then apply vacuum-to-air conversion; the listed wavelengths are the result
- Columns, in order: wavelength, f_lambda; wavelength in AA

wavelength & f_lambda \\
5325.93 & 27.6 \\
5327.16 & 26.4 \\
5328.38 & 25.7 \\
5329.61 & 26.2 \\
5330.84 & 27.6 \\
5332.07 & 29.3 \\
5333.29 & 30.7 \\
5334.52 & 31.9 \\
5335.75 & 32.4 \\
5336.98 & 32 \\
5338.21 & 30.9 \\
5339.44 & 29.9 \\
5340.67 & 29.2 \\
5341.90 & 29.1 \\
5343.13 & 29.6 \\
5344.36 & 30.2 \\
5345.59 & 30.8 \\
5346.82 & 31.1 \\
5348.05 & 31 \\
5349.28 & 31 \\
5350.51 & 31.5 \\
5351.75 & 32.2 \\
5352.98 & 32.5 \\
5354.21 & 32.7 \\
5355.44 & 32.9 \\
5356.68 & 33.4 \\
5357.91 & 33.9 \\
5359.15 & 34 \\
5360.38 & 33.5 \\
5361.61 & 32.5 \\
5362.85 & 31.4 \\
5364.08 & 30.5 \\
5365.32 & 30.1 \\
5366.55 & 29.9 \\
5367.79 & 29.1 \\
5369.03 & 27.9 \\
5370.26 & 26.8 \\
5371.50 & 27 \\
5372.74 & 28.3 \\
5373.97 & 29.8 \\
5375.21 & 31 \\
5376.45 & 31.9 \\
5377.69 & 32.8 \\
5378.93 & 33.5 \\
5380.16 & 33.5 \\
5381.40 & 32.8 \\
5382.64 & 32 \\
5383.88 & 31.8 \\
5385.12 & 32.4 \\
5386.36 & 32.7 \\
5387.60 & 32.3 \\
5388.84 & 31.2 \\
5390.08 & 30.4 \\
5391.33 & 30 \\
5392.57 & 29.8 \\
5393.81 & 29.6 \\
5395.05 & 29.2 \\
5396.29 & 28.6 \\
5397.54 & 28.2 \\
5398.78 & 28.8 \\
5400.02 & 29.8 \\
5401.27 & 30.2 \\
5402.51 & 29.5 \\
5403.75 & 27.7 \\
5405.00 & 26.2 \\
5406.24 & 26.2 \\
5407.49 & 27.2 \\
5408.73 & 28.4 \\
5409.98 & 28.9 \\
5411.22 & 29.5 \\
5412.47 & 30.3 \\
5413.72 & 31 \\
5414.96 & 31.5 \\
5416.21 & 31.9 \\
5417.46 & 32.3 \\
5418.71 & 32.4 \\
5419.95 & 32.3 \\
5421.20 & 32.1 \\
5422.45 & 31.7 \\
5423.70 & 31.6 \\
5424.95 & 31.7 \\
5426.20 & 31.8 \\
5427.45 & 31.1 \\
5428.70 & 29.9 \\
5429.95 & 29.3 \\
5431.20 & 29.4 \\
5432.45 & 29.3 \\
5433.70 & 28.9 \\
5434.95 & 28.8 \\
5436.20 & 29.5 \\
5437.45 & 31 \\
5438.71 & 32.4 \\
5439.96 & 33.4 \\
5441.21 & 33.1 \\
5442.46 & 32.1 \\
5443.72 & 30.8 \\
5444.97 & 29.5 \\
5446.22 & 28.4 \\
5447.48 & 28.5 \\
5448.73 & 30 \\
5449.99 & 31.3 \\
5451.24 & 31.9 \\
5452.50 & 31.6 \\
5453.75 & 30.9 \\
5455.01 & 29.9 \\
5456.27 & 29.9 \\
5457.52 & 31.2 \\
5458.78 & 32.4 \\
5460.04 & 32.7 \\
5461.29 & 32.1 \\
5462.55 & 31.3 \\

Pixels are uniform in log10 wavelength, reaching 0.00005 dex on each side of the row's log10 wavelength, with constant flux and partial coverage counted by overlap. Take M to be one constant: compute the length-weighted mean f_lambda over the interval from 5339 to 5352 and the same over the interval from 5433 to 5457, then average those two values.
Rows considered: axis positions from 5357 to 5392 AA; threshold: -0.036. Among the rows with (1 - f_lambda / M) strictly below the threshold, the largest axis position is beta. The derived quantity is 5387.60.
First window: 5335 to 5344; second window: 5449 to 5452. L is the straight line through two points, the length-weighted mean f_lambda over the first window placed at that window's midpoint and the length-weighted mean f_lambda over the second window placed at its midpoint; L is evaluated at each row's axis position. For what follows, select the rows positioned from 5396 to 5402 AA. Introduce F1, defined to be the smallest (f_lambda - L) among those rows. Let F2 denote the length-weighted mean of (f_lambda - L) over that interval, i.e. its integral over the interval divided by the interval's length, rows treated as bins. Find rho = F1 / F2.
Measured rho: 1.5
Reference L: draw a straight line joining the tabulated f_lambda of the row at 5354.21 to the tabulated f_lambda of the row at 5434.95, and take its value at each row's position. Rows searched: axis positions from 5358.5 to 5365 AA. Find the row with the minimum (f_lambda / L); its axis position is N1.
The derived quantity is 5364.08 AA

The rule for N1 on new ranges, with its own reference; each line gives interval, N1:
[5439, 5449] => 5446.22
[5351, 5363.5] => 5362.85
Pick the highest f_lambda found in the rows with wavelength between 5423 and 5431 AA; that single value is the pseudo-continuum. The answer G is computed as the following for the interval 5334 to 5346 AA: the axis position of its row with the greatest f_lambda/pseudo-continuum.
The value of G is 5335.75 AA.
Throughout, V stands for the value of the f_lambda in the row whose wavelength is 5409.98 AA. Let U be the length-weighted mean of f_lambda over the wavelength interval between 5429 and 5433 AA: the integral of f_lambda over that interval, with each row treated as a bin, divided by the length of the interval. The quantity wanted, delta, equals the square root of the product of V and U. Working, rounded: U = 29.4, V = 28.9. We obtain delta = 29.1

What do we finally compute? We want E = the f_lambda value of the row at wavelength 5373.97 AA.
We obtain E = 29.8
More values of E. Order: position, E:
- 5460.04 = 32.7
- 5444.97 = 29.5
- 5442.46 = 32.1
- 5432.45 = 29.3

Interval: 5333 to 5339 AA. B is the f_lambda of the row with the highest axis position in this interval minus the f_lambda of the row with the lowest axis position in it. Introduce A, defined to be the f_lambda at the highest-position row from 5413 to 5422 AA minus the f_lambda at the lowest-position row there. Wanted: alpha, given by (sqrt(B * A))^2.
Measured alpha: 0.22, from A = 1.1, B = 0.2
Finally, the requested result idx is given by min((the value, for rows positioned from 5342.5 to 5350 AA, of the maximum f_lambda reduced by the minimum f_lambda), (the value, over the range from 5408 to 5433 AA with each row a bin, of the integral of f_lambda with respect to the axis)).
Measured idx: 1.5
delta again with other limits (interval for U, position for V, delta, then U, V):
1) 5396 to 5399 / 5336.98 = 30.2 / 28.4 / 32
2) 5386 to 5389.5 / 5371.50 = 29.4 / 32.0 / 27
